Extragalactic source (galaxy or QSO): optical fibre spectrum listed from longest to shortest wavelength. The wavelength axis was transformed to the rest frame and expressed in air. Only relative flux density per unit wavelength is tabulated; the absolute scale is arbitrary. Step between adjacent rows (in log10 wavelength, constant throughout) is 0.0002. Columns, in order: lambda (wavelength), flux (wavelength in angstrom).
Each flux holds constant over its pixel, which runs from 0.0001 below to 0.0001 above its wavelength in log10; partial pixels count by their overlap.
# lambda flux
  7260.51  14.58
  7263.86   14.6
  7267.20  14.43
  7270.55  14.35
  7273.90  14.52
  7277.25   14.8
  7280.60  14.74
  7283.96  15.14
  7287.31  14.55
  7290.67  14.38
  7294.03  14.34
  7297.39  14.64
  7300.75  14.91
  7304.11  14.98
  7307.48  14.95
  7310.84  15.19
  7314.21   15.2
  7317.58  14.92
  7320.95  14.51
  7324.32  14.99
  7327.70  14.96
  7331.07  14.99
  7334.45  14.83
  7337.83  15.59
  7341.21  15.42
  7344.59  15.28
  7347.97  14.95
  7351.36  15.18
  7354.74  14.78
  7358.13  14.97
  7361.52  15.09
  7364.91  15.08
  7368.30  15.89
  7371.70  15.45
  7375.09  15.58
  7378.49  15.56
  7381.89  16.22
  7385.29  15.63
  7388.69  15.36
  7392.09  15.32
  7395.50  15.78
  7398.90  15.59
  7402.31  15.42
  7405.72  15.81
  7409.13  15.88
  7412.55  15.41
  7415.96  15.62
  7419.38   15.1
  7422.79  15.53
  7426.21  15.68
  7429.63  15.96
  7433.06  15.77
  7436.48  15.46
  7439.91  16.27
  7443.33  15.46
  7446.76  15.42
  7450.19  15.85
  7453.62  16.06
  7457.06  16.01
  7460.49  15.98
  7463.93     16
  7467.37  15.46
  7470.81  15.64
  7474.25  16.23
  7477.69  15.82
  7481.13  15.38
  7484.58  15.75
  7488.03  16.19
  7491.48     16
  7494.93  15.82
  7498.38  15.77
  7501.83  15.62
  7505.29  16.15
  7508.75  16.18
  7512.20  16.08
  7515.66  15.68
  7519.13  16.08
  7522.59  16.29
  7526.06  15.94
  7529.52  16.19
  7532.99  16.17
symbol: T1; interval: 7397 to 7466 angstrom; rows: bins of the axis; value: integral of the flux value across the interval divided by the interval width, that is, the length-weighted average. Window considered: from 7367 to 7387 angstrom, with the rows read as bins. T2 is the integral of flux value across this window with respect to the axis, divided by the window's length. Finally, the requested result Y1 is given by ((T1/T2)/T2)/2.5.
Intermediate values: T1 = 15.7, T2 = 15.72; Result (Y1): 0.0254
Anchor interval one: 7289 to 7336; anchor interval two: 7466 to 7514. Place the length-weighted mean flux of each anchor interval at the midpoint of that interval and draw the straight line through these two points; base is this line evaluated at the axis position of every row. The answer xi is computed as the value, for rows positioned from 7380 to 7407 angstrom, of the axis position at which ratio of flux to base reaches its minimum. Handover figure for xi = 7392.09 angstrom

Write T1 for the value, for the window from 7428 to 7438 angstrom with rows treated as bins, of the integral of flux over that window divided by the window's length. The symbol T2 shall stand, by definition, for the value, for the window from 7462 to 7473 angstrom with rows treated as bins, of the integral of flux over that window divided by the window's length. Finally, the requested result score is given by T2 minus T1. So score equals -0.01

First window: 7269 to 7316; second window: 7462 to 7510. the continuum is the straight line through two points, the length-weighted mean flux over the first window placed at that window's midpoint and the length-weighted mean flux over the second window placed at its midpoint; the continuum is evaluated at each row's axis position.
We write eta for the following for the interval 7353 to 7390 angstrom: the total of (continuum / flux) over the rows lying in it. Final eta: 11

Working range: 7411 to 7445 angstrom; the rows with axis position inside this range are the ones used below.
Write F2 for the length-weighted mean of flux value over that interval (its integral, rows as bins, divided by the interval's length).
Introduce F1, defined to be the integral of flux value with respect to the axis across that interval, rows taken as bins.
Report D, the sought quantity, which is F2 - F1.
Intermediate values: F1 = 531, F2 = 15.6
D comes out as -516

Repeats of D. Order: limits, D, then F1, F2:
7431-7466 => -538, 554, 15.8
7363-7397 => -514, 530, 15.6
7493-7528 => -543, 559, 16.0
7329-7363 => -499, 514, 15.1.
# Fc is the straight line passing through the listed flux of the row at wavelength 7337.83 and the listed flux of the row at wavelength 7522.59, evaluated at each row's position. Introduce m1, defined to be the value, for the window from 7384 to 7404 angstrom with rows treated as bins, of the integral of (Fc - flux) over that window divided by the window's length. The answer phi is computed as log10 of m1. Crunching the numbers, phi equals -0.54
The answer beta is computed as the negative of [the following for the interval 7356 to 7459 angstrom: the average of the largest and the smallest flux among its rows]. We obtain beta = -15.6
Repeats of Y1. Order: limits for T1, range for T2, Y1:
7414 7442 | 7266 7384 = 0.0278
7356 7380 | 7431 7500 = 0.0246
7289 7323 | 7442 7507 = 0.0237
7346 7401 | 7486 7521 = 0.0242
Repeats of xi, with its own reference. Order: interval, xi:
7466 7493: 7481.13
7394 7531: 7481.13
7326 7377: 7354.74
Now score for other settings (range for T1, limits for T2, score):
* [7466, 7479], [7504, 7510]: 0.36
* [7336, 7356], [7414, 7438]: 0.38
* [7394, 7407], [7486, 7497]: 0.34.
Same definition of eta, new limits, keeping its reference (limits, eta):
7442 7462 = 6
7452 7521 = 20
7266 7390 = 37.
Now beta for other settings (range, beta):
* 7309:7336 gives -14.9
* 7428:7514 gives -15.8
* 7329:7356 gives -15.2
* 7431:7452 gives -15.8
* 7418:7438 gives -15.5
